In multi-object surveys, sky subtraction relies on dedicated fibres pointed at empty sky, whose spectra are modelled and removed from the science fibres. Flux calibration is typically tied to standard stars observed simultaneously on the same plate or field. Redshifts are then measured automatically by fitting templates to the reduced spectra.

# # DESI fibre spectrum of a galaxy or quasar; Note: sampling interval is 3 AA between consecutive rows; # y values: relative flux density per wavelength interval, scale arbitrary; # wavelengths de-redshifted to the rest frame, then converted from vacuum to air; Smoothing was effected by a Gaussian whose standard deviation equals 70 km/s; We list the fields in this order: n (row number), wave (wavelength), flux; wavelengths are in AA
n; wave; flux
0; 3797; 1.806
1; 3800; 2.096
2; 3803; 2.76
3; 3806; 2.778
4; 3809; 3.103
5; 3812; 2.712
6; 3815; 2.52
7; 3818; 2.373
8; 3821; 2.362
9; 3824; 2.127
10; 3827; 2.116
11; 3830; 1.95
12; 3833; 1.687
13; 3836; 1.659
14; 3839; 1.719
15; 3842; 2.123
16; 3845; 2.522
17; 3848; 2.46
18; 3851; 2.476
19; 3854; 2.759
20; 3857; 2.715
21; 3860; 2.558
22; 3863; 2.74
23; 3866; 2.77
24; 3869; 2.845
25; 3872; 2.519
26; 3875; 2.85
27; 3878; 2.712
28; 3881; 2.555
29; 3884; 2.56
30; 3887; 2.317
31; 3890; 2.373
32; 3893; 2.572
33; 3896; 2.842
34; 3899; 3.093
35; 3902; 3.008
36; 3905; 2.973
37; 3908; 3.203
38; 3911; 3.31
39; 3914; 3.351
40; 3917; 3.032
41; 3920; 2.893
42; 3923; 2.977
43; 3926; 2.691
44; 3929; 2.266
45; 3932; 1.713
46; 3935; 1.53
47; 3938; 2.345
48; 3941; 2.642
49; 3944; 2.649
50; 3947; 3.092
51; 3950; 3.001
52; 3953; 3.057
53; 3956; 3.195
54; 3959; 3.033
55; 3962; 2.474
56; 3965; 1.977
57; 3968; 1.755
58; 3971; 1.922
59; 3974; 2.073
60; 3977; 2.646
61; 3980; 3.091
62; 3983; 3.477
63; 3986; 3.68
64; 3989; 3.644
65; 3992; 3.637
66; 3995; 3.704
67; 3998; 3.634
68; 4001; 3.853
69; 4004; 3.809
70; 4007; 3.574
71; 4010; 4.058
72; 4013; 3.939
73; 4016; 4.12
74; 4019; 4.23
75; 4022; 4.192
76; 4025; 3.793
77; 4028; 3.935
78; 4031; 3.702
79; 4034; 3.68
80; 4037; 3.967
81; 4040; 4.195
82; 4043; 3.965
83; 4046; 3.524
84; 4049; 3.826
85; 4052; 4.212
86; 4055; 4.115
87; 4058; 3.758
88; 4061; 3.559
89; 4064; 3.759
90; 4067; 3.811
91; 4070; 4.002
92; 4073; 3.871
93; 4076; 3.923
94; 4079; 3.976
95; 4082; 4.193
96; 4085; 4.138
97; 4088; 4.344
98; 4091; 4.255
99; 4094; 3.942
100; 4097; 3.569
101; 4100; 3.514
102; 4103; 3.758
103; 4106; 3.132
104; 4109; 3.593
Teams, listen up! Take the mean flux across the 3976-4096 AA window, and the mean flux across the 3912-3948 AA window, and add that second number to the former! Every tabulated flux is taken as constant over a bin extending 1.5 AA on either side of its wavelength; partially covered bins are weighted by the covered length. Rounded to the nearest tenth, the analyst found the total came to 6.4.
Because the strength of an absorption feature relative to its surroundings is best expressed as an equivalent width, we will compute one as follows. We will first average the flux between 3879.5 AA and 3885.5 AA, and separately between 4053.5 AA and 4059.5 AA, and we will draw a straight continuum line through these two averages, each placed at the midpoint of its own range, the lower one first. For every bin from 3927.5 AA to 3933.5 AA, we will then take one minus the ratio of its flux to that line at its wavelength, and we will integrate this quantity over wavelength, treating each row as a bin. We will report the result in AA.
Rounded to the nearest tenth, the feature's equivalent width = 1.9 AA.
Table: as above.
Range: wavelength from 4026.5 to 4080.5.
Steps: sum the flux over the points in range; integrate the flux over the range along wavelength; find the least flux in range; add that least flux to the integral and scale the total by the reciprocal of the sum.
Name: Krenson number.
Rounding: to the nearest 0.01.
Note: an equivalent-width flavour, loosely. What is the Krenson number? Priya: 3.05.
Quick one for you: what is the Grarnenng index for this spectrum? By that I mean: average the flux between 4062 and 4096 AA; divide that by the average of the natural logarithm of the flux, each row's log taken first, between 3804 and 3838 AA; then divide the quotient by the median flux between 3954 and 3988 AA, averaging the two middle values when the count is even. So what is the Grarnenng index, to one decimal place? 1.9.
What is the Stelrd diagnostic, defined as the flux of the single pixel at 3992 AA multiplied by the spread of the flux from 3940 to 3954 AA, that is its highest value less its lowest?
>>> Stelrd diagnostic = 1.6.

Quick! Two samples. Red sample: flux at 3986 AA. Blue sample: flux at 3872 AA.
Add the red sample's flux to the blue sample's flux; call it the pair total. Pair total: 6.2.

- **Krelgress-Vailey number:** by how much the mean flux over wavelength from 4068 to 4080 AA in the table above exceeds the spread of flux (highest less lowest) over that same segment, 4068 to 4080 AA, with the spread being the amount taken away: 3.81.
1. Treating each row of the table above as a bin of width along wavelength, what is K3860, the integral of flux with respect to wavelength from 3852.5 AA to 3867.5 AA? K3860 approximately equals 40.6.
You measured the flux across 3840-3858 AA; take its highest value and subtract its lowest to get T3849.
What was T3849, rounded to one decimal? 0.6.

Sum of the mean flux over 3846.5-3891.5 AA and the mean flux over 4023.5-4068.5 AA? 6.5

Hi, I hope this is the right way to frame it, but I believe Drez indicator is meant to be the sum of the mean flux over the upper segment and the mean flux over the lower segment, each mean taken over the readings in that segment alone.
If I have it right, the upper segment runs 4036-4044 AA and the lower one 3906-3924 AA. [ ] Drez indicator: 7.2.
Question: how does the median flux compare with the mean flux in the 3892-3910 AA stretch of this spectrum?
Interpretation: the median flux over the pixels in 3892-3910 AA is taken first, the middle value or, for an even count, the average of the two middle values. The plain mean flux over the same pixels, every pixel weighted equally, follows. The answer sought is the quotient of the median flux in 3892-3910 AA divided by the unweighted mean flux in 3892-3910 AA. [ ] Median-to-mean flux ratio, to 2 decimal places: 1.01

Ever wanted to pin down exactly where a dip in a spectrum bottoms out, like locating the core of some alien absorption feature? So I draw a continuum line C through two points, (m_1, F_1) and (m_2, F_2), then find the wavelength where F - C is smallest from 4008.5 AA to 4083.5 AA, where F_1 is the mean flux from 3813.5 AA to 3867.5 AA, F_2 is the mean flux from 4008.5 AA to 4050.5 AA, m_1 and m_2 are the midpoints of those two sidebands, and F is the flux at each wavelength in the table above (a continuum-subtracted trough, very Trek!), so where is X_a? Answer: 4061 AA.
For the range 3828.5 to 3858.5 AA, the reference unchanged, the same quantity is 3836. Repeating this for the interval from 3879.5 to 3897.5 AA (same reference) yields 3887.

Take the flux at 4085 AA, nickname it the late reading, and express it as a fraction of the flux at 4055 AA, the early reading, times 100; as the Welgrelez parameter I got 101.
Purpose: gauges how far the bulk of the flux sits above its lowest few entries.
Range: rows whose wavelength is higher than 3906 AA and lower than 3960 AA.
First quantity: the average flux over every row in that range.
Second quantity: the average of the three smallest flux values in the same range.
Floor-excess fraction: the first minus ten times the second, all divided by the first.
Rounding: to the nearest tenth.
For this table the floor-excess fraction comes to -5.6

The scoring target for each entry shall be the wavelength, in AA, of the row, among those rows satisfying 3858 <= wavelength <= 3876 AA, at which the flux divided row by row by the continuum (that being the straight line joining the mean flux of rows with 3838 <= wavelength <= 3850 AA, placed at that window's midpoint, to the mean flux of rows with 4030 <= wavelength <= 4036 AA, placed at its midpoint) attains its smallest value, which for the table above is 3872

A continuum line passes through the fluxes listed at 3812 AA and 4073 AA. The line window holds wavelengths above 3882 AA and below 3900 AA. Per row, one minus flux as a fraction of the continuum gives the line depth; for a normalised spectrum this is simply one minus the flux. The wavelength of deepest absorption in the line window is 3887 AA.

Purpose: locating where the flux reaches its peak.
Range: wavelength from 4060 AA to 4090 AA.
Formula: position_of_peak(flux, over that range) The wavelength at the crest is 4088 AA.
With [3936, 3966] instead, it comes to 3956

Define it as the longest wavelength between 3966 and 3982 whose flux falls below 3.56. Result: 3980 AA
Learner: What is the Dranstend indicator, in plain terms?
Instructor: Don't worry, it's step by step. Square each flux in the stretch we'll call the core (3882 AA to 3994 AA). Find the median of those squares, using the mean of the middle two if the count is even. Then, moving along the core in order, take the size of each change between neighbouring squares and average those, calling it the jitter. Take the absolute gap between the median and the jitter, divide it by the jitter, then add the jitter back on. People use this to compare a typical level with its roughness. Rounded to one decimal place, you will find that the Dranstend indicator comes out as 6.9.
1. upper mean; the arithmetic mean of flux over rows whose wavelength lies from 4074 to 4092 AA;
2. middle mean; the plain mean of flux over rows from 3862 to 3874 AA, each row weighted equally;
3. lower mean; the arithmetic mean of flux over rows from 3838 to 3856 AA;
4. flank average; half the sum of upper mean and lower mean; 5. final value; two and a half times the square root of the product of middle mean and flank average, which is 7.4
